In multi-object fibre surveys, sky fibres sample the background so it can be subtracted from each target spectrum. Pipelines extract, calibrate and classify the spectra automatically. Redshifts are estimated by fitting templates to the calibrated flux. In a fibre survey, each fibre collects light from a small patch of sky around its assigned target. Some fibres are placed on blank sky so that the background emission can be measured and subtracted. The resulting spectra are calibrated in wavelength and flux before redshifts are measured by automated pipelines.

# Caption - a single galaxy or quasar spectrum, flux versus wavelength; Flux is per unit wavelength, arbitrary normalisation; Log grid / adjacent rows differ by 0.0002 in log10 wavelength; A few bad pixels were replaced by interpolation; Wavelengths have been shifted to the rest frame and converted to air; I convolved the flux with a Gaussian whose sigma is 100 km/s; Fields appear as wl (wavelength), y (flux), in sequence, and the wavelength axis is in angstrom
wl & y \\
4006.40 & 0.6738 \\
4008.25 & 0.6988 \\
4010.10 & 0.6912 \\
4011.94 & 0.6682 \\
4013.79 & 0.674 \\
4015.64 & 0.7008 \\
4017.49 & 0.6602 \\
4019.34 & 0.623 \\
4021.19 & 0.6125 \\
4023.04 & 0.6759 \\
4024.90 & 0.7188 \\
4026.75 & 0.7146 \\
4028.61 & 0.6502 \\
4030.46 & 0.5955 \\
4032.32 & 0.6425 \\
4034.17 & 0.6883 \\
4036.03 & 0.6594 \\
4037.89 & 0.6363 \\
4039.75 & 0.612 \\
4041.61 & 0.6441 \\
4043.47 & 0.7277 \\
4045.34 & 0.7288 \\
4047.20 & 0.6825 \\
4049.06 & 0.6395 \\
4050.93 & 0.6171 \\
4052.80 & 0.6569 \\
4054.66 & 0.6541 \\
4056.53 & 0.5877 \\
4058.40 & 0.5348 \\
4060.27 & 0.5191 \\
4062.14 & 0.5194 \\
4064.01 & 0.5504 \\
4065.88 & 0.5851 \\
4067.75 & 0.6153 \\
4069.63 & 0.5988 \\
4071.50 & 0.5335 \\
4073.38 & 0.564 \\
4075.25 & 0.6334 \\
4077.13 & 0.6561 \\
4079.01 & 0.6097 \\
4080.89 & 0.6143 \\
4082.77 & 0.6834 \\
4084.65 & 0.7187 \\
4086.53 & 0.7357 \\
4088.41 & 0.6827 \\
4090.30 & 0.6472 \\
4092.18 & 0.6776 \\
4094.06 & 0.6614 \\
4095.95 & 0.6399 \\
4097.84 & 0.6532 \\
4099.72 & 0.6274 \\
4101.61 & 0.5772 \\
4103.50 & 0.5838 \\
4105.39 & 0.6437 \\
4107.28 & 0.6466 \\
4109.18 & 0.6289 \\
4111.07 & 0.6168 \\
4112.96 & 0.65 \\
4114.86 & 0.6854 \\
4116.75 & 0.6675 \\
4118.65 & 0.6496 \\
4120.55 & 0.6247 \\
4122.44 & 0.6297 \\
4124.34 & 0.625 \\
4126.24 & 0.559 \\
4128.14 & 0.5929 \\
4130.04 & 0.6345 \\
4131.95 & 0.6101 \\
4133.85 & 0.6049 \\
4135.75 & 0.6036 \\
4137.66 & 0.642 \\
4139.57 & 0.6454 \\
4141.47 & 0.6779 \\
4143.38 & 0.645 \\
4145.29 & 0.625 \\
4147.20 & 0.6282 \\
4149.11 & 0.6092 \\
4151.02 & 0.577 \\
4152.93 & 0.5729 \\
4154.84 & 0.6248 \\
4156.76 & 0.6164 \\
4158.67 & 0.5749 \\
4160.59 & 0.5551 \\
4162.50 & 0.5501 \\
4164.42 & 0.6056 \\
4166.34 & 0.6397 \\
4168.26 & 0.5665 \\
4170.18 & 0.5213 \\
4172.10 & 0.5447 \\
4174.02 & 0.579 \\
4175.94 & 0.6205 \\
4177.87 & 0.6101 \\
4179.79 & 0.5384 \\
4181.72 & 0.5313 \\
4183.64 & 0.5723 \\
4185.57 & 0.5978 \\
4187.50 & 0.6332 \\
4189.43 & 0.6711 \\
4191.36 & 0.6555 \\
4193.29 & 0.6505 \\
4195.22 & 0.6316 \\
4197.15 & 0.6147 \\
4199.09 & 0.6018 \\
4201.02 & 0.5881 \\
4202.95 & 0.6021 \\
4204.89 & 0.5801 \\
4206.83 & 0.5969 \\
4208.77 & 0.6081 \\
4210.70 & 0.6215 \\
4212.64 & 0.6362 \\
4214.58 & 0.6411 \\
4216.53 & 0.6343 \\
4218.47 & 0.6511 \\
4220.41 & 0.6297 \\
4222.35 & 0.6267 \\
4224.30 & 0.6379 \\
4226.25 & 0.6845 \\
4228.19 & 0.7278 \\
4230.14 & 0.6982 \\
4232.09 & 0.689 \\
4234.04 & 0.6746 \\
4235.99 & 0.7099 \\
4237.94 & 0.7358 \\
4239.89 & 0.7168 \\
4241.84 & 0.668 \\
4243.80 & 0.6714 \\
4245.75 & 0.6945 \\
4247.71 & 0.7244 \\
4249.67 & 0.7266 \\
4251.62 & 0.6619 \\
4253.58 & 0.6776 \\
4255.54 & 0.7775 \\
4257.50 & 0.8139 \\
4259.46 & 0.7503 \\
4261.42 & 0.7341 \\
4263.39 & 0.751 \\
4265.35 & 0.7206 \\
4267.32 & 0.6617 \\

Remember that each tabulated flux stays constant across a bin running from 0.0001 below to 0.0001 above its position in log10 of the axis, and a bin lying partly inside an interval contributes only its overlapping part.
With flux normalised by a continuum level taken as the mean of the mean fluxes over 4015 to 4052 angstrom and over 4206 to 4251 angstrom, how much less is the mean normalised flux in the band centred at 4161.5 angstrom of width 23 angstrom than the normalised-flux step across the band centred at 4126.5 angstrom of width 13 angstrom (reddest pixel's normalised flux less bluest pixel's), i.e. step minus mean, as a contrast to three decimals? -0.892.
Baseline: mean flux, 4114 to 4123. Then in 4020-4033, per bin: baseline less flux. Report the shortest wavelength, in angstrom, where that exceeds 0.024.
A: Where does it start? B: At 4021.19 angstrom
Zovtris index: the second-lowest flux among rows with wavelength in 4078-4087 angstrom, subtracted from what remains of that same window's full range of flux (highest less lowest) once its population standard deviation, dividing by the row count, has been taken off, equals -0.54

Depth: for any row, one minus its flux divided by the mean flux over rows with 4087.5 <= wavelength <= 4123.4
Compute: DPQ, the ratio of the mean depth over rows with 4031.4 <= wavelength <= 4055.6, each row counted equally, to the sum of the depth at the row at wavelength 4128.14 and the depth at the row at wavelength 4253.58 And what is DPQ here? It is -1.5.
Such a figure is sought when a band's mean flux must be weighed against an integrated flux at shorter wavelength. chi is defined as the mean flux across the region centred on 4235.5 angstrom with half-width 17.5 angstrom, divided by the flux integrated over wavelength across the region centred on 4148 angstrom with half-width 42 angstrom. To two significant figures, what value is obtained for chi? 0.013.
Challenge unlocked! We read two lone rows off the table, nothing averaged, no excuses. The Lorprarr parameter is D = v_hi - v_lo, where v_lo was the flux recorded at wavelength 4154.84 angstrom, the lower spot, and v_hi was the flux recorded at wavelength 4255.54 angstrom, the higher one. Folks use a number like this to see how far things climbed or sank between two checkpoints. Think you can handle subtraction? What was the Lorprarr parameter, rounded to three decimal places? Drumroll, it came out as 0.153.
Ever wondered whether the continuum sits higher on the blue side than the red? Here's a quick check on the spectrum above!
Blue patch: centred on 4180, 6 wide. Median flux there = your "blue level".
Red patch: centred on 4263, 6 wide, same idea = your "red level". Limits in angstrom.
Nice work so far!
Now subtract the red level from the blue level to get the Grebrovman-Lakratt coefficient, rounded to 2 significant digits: -0.20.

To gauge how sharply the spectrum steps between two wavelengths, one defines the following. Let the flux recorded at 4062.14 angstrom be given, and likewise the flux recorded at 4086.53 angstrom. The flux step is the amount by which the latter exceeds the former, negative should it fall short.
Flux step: 0.22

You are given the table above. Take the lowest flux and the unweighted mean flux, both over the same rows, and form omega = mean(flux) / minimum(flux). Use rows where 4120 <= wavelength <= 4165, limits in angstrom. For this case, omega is 1.108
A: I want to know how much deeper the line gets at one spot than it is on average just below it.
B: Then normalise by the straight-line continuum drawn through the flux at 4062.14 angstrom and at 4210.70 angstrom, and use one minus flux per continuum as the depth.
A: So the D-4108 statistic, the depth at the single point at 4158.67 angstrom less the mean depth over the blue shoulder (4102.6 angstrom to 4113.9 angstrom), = 0.16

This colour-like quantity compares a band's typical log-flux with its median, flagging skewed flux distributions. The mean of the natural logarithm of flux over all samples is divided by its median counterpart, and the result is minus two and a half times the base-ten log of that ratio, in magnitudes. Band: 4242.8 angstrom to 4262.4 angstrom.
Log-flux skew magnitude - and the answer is -0.02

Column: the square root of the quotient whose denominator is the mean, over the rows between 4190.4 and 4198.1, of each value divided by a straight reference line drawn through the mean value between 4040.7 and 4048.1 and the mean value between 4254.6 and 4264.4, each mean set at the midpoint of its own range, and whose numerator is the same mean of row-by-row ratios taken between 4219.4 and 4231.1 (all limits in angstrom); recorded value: 1.02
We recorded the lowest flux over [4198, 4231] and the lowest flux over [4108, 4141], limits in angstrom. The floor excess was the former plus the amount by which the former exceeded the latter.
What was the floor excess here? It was 0.60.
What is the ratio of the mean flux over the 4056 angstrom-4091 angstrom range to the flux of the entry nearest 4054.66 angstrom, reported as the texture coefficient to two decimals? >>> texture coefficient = 0.93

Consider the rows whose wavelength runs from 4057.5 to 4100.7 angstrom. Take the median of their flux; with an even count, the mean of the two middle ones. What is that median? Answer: 0.627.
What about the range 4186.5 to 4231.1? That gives 0.633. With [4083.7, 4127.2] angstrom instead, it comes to 0.647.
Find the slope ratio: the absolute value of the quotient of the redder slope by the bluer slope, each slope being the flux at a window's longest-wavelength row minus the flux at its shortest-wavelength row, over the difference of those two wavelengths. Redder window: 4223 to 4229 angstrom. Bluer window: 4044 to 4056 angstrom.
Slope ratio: 2.9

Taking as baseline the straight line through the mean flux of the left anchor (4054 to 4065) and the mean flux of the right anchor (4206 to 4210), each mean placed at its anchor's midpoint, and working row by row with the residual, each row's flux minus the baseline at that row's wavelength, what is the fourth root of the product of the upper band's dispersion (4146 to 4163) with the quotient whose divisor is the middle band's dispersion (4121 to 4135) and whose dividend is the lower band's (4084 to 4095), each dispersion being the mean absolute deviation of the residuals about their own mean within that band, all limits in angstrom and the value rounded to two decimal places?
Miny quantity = 0.44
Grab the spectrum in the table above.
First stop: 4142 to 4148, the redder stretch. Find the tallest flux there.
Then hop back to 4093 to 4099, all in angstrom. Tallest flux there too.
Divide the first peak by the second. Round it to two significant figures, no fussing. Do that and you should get 0.98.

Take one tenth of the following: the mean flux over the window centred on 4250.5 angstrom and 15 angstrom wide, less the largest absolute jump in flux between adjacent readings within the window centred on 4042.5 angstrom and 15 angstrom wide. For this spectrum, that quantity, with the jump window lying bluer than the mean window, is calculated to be 0.063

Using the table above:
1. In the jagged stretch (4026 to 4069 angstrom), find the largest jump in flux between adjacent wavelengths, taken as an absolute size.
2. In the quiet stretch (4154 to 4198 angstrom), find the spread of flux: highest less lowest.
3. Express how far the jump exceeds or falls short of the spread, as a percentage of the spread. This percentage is -44.2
